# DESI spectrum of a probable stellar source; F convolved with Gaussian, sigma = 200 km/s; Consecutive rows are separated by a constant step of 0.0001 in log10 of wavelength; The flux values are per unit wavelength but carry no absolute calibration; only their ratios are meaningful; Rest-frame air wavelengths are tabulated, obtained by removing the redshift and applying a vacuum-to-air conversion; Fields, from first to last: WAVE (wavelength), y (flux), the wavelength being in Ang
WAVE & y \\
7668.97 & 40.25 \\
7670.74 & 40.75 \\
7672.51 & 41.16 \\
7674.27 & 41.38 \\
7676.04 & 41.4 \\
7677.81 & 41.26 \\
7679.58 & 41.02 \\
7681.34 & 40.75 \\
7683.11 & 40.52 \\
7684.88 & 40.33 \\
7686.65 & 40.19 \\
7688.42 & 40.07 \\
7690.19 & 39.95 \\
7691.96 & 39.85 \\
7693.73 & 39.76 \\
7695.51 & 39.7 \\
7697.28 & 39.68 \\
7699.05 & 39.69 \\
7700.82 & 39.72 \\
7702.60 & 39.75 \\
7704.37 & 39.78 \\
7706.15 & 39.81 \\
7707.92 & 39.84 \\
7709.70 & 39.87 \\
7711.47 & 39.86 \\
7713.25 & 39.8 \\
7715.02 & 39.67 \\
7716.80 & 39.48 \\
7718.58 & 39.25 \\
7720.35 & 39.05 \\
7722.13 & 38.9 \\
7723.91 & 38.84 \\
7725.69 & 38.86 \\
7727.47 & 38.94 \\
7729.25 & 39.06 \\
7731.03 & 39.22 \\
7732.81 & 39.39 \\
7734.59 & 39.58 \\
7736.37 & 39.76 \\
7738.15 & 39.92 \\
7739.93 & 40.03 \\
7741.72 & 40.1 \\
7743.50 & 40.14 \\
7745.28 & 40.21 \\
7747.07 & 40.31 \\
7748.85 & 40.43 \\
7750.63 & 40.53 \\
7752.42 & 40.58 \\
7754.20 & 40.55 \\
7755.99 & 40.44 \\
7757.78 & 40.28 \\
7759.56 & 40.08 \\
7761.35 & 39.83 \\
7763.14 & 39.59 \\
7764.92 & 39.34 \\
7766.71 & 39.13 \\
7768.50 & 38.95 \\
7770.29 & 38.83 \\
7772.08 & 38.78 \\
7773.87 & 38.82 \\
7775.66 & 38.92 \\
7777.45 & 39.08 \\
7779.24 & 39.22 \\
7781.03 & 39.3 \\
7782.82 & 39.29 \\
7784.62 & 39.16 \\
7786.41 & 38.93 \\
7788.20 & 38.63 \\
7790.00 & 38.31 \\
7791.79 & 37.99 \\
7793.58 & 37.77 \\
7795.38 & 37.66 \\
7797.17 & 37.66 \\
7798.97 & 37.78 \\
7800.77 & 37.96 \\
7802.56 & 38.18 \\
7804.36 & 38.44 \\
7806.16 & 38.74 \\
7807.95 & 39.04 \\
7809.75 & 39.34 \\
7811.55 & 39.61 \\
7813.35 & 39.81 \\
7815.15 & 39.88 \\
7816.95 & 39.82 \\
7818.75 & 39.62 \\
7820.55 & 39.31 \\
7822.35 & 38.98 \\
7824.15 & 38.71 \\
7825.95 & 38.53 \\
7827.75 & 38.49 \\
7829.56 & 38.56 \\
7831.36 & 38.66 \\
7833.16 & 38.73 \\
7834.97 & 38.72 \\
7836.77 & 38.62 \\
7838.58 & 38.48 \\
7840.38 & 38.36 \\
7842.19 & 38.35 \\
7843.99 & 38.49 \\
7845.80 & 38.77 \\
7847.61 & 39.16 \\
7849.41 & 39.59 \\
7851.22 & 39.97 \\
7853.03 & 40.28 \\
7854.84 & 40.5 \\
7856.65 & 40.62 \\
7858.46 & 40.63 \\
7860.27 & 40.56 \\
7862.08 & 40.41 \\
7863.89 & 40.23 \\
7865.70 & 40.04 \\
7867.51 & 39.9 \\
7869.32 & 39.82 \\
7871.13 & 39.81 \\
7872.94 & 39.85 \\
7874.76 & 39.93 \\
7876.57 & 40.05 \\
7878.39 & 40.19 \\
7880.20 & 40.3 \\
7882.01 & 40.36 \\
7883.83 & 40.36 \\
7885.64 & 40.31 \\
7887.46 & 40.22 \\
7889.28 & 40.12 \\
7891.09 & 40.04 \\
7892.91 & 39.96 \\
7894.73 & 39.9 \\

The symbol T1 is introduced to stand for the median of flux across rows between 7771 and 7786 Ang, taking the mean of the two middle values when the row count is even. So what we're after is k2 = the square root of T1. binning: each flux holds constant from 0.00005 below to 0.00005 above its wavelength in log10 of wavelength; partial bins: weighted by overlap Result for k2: 6.25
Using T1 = 39.1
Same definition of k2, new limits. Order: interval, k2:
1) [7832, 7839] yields 6.22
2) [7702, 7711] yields 6.31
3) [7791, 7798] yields 6.14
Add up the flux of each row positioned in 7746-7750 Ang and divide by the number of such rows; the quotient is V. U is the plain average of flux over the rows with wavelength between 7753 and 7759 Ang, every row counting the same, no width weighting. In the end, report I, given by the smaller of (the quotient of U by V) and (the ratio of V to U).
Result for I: 0.999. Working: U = 40.4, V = 40.4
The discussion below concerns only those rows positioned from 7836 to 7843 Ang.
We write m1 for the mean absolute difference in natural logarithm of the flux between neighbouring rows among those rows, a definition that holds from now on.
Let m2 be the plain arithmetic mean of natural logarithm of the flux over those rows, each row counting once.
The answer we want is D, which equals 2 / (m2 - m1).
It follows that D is 0.548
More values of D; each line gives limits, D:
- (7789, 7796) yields 0.551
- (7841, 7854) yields 0.546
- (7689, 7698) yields 0.543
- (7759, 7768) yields 0.545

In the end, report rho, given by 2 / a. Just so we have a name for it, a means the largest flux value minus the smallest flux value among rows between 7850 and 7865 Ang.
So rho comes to 3.0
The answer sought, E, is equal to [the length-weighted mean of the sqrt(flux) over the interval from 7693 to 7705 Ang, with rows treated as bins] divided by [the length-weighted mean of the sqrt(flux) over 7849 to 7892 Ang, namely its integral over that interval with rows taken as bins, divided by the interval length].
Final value 0.99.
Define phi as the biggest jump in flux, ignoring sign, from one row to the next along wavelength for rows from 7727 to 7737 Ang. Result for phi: 0.19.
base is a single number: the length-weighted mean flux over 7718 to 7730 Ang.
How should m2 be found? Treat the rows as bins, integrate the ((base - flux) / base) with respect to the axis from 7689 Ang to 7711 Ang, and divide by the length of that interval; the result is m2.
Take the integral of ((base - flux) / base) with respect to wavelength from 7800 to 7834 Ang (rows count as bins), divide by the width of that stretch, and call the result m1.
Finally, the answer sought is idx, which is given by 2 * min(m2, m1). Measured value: -0.041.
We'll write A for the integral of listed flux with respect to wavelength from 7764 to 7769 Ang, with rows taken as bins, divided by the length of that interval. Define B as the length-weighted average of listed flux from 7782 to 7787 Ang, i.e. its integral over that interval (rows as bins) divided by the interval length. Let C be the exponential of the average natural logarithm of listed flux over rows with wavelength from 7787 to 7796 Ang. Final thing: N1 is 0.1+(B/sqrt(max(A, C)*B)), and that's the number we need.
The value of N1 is 1.10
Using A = 39.2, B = 39.1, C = 38.1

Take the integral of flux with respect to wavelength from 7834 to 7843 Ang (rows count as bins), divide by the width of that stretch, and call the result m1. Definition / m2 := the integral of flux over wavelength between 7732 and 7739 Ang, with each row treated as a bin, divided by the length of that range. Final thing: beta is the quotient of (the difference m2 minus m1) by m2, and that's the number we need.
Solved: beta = 0.03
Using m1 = 38.5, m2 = 39.7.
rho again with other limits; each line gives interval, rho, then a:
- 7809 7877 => 0.9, 2.3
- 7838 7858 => 0.9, 2.3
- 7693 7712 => 10.5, 0.2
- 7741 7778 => 1.1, 1.8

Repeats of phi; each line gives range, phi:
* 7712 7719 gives 0.23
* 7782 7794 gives 0.32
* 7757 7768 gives 0.25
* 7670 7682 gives 0.41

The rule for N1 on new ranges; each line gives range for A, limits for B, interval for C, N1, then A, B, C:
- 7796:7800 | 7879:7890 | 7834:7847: 1.12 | 37.7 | 40.3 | 38.5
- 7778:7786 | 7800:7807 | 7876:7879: 1.08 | 39.2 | 38.3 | 40.1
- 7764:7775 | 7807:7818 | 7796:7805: 1.11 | 39.0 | 39.6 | 38.0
